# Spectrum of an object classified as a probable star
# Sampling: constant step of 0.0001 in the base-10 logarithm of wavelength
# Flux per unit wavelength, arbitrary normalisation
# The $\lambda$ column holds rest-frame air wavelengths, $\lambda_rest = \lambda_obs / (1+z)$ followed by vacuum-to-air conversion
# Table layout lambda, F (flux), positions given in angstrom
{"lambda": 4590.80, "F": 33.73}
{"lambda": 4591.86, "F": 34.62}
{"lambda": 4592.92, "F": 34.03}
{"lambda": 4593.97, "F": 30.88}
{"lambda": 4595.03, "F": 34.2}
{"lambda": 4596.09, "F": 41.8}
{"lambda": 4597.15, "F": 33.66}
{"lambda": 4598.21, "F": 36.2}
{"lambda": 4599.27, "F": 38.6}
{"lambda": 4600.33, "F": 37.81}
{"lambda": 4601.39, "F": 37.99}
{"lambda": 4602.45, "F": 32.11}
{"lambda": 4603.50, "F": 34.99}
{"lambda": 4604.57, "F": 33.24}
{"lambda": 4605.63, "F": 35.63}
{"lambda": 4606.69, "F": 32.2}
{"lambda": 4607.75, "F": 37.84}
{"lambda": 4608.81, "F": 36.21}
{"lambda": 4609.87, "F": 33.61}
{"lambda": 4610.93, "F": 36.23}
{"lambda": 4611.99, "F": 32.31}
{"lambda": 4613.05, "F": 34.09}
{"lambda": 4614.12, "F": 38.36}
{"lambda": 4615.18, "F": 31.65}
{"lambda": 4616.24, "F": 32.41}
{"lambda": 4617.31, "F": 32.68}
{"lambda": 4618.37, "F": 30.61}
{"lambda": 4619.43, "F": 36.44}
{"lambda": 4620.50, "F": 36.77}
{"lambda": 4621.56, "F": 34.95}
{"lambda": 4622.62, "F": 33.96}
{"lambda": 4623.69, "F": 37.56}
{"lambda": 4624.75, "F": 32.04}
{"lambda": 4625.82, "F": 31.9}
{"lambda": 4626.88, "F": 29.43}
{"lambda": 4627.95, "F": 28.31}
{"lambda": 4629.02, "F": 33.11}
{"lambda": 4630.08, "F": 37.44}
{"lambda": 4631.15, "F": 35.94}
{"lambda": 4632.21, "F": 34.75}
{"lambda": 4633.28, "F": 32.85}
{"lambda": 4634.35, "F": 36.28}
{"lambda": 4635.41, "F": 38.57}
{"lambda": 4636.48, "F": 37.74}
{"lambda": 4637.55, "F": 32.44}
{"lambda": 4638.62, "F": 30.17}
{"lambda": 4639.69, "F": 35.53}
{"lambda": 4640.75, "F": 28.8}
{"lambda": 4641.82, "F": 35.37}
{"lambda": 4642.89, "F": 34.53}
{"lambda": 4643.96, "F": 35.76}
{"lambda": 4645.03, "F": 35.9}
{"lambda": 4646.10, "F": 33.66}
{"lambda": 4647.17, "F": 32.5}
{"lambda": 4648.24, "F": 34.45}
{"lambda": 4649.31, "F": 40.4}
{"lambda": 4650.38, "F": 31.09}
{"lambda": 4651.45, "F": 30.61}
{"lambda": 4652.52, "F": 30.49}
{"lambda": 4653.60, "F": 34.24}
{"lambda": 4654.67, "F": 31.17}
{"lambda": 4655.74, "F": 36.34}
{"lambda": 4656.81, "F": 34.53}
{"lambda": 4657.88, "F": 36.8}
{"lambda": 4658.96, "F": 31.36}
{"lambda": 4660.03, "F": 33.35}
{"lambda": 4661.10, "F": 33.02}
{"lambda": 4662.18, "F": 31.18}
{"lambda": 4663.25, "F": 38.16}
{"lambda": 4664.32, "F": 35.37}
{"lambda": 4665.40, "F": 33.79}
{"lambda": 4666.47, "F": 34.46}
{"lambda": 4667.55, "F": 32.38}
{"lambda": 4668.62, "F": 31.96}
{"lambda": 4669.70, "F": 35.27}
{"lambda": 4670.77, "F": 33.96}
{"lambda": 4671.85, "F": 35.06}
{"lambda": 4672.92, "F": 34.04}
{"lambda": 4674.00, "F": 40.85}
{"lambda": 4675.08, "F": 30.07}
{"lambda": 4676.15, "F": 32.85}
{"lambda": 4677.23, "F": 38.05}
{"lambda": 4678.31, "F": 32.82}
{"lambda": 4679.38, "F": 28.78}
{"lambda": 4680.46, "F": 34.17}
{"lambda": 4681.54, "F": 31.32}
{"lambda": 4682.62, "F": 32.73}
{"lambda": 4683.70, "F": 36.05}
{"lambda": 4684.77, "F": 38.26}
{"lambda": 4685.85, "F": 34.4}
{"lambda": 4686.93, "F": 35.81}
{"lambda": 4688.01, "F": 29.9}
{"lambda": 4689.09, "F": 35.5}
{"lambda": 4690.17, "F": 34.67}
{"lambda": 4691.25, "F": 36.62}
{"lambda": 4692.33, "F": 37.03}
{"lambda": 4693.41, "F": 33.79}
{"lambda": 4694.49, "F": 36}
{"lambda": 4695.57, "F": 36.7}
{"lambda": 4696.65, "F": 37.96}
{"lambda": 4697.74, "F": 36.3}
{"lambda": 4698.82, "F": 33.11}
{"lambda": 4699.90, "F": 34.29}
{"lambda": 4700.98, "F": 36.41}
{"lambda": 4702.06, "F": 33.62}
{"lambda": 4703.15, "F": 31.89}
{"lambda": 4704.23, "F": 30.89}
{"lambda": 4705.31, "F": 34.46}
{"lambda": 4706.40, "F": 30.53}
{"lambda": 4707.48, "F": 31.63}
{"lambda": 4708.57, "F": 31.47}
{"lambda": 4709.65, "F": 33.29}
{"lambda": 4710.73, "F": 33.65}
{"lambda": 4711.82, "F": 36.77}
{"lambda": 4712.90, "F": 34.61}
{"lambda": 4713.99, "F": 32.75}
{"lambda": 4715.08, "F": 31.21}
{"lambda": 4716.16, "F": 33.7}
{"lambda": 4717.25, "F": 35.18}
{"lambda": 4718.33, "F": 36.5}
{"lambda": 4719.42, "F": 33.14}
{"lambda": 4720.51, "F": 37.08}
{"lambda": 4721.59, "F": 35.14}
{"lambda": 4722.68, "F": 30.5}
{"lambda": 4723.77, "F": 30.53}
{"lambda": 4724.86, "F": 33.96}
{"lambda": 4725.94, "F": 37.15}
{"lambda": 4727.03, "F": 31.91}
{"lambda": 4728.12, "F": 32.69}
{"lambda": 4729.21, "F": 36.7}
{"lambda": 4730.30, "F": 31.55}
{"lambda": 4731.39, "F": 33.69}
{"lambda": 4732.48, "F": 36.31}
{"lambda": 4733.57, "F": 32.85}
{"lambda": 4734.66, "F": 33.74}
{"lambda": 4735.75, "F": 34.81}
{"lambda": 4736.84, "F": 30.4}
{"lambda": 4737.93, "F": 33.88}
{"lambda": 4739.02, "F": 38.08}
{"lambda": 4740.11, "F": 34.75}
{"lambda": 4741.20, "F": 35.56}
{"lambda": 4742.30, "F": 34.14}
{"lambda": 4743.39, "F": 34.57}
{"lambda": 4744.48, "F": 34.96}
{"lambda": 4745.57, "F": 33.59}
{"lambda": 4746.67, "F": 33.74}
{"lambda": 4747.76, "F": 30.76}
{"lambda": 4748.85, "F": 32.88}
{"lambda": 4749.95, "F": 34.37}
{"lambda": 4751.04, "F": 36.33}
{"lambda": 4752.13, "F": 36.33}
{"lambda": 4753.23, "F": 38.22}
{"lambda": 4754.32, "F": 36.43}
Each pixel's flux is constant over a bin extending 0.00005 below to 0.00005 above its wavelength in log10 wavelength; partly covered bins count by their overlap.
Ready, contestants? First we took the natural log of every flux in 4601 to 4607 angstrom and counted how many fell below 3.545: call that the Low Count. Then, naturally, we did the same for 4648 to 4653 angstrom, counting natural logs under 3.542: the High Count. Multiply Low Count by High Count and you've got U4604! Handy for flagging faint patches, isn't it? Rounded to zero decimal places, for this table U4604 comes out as 12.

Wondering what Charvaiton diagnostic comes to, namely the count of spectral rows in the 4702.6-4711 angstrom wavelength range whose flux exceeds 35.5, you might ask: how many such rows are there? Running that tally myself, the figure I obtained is 0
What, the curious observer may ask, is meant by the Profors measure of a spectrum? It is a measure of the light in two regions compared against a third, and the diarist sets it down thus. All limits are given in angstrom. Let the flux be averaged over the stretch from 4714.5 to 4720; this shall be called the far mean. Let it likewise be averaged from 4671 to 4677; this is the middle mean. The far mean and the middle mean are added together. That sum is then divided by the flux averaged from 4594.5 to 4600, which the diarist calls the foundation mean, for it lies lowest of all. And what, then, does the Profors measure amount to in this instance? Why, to 1.86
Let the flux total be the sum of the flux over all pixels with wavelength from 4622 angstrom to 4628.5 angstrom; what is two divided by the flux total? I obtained 0.010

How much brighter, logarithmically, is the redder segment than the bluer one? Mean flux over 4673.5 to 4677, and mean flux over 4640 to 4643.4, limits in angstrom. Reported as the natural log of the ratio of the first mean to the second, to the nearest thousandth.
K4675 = 0.050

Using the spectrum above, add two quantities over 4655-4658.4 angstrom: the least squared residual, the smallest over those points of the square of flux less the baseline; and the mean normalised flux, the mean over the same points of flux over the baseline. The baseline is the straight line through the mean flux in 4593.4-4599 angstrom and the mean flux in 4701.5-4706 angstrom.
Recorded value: 1.5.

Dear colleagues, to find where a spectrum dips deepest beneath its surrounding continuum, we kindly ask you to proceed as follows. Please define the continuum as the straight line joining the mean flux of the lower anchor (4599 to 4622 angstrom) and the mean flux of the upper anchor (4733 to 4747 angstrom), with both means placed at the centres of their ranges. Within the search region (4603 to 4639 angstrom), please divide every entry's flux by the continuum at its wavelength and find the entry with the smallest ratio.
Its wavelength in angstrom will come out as 4627.95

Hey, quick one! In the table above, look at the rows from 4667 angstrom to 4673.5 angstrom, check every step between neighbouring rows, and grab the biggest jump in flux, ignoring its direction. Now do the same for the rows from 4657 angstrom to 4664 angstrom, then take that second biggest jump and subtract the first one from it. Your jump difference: 3.7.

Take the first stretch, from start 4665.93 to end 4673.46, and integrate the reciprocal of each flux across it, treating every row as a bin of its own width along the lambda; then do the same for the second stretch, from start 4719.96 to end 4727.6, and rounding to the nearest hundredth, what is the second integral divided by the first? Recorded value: 1.02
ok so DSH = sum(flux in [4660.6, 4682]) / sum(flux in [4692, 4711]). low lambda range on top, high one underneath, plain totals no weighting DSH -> 1.1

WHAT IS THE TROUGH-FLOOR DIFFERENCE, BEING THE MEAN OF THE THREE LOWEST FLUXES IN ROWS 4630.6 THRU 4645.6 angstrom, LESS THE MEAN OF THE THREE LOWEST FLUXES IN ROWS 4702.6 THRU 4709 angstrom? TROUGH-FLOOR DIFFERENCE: -0.5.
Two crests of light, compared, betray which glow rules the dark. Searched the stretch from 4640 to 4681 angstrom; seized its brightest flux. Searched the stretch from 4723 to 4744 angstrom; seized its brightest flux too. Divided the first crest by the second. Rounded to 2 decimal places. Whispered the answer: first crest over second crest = 1.07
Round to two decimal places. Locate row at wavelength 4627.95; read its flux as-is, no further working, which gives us 28.31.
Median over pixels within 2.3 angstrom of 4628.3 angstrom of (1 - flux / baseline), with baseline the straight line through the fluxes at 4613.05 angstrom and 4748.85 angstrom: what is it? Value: 0.08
